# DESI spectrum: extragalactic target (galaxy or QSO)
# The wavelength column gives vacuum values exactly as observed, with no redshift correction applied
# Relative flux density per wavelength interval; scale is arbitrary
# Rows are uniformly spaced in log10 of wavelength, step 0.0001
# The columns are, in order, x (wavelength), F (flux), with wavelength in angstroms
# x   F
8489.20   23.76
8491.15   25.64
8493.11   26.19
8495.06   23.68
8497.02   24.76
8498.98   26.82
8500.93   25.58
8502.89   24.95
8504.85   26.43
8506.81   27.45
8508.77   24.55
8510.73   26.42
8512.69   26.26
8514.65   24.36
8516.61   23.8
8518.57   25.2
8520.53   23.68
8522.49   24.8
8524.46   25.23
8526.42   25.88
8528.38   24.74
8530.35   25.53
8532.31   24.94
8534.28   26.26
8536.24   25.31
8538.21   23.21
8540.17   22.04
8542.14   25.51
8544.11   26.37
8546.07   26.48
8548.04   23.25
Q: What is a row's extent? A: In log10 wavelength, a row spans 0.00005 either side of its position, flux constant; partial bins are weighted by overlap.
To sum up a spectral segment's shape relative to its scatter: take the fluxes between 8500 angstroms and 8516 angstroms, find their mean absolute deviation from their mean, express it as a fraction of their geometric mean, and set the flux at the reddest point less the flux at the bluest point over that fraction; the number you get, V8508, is -35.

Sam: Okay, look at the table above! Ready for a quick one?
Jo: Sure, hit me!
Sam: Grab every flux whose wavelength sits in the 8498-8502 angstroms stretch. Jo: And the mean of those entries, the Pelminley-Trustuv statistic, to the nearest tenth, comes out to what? 26.2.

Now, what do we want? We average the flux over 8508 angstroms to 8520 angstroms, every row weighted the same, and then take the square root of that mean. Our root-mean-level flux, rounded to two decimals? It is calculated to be 5.01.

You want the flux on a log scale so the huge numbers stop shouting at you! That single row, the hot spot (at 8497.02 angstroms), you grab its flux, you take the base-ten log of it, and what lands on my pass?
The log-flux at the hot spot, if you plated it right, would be 1.39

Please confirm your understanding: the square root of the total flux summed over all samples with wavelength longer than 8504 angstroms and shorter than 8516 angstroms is 12.5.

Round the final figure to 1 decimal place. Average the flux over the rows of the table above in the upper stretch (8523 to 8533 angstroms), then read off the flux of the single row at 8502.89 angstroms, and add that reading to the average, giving 50.2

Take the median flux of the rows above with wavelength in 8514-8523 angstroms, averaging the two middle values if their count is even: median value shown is 24.4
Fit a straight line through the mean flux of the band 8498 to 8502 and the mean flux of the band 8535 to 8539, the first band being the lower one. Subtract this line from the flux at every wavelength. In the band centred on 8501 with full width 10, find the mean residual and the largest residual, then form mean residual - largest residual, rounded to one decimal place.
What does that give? -1.0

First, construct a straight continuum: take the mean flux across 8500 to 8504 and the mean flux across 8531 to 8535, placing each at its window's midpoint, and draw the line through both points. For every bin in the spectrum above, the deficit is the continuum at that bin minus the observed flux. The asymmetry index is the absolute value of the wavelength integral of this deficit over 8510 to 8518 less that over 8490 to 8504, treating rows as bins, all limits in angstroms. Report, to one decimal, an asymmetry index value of 3.6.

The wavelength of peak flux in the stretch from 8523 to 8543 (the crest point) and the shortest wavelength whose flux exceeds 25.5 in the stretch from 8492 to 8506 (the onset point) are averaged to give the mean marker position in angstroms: 8513.7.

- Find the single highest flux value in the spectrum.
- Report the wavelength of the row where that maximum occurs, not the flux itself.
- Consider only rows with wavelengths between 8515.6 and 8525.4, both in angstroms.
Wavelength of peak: 8524.46 angstroms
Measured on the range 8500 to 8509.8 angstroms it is 8506.81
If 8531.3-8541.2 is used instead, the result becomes 8534.28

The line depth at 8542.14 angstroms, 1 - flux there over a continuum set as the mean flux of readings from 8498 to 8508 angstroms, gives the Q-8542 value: 0.03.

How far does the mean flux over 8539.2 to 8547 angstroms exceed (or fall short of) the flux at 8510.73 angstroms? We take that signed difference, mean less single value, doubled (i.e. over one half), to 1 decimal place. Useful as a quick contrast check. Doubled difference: -2.6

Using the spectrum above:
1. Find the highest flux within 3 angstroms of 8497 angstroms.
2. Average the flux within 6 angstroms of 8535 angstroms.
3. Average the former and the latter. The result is 25.7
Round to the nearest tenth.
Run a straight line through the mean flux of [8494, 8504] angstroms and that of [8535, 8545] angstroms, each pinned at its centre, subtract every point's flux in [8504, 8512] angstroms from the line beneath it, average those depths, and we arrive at -1.2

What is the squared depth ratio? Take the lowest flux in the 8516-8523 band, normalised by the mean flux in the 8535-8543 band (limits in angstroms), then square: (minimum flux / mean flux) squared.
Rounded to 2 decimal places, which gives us 0.97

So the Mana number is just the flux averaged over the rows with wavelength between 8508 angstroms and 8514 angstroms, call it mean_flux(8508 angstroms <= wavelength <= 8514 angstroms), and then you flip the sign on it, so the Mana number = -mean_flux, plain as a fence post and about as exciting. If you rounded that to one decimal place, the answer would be -25.7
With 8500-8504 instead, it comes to -25.3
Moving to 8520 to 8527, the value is -24.9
